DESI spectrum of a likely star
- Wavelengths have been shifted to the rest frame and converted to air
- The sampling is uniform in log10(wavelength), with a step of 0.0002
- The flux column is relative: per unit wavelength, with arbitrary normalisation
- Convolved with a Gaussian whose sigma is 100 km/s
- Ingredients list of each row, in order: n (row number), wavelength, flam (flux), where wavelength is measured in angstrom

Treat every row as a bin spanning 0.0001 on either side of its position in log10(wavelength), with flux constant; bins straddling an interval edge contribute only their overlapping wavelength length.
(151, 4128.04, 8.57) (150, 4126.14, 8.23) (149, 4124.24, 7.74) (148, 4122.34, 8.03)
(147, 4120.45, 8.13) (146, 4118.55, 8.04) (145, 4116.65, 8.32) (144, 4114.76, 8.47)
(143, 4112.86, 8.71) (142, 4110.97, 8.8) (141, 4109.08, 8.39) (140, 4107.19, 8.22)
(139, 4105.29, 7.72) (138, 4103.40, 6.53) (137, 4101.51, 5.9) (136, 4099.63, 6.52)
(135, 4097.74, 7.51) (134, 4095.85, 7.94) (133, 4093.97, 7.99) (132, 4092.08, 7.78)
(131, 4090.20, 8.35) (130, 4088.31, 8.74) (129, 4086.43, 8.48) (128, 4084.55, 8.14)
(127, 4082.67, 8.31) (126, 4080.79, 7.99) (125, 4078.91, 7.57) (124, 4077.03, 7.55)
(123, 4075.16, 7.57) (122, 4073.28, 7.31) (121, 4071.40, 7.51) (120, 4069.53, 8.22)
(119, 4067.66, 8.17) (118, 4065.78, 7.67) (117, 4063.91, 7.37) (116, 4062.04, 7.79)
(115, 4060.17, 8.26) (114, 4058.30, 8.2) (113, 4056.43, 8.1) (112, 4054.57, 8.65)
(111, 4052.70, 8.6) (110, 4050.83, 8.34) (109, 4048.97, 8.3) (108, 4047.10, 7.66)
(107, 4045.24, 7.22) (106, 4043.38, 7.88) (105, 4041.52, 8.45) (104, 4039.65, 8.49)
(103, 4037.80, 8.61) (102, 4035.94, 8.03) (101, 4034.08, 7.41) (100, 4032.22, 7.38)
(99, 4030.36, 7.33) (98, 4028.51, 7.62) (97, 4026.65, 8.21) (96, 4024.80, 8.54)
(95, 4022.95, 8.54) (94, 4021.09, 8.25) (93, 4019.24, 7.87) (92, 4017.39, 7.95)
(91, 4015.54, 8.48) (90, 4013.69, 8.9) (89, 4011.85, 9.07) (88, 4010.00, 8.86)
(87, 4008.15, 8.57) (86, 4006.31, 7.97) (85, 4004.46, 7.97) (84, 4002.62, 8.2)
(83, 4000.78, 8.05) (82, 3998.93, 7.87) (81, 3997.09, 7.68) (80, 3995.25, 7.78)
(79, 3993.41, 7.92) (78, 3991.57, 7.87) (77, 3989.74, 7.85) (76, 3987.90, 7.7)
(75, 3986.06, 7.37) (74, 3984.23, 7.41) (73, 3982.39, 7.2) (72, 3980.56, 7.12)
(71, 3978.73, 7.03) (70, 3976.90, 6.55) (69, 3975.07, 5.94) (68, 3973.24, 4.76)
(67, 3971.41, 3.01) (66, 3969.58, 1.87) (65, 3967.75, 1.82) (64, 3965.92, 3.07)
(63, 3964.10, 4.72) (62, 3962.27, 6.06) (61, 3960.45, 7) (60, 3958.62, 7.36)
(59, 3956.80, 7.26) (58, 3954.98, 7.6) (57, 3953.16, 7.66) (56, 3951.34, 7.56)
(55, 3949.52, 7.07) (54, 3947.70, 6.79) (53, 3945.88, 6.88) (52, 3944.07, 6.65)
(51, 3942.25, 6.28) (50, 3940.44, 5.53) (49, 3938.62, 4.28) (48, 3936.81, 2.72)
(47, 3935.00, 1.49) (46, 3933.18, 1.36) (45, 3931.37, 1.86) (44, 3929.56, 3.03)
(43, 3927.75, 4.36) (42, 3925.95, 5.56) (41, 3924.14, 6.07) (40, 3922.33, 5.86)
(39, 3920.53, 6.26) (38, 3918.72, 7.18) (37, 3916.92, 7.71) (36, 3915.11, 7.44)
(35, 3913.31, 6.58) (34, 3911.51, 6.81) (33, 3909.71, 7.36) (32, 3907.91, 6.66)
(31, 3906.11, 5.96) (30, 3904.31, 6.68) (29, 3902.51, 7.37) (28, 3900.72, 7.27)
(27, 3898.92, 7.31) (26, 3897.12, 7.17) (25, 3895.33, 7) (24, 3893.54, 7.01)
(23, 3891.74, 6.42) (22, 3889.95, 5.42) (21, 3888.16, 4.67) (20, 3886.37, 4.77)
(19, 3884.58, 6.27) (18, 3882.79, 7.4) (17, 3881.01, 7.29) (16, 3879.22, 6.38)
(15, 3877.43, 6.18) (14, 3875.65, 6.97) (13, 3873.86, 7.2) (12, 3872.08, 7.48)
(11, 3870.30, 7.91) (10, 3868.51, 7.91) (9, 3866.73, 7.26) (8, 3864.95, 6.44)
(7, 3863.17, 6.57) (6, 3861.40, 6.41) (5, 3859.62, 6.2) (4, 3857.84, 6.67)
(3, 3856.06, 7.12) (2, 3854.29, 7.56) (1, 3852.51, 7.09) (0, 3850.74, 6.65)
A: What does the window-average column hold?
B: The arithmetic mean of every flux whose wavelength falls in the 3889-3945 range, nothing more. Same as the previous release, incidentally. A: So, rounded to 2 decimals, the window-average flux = 5.76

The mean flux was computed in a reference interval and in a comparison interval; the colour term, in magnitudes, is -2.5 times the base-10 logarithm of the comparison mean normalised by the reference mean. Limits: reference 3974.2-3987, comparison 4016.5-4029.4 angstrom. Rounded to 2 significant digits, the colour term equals -0.17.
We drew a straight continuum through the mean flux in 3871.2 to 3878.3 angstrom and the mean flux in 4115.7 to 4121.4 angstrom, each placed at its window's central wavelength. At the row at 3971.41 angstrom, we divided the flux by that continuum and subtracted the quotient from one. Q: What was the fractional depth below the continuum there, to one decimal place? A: 0.6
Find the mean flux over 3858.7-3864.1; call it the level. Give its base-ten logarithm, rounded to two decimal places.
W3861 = 0.81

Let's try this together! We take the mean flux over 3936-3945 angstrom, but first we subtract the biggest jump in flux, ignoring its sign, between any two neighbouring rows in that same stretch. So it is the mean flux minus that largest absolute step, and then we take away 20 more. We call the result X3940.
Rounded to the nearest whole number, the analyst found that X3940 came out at -16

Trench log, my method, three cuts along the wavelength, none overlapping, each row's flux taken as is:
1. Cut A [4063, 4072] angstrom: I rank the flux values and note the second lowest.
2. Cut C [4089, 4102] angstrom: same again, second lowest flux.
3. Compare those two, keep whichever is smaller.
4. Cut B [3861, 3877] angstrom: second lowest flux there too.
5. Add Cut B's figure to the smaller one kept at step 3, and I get 13.0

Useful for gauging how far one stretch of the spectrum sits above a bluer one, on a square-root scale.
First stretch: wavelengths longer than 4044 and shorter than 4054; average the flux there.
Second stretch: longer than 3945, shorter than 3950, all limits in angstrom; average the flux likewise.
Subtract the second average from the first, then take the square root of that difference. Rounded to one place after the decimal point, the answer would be 1.1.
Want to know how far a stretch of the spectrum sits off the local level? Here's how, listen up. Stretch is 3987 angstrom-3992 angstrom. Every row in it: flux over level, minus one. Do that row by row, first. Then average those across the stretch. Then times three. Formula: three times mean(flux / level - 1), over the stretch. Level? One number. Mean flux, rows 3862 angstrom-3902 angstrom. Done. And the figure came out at 0.47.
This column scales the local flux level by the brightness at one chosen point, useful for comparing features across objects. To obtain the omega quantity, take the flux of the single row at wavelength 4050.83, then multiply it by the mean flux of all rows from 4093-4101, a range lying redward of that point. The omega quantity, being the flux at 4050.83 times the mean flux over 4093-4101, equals 62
